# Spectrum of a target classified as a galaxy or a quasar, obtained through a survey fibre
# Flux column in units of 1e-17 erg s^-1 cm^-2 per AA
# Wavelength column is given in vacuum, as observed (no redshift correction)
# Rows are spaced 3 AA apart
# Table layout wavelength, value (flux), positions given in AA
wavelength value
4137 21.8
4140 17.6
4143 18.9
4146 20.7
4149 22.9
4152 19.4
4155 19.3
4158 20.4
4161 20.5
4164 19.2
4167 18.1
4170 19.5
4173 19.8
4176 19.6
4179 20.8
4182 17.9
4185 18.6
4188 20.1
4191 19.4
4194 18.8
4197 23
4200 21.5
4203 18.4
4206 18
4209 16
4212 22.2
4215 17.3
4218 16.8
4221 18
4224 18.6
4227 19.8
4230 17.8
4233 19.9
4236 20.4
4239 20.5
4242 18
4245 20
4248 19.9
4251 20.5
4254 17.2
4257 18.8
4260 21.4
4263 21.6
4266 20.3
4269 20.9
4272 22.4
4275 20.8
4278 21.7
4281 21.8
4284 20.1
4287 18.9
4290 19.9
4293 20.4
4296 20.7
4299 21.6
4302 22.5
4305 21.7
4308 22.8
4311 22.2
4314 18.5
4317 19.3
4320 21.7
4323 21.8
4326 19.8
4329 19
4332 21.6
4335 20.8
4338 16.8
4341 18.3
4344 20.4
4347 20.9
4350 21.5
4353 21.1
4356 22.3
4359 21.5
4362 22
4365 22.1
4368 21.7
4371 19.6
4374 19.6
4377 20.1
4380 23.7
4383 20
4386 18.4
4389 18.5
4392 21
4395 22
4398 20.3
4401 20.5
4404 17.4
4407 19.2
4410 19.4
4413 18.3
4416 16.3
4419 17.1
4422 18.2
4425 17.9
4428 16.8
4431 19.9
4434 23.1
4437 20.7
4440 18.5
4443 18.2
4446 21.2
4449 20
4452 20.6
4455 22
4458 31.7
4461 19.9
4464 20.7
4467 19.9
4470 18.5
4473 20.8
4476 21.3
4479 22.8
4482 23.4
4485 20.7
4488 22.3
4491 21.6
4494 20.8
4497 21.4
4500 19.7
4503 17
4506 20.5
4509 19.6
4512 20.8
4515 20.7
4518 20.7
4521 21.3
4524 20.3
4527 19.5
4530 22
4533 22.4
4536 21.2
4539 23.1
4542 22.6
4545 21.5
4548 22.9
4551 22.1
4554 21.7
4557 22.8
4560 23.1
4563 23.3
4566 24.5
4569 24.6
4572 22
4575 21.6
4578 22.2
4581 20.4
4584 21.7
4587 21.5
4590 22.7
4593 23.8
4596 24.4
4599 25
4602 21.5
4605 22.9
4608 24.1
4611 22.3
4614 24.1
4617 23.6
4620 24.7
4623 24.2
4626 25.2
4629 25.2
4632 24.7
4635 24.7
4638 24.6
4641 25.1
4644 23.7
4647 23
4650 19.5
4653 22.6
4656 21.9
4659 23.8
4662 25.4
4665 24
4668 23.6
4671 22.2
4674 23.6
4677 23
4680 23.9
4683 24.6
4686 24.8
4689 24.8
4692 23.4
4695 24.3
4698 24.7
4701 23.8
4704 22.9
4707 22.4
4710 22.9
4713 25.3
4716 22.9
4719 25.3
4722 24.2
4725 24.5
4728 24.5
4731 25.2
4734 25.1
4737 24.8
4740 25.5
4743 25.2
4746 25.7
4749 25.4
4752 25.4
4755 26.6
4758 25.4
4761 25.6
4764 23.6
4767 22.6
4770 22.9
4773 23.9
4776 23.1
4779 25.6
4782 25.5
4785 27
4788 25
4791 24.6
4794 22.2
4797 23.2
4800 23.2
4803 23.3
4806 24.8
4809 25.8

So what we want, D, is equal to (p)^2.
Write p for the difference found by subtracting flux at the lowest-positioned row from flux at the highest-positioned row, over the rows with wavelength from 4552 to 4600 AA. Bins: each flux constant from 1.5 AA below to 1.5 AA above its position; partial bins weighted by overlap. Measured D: 10.9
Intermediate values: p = 3.3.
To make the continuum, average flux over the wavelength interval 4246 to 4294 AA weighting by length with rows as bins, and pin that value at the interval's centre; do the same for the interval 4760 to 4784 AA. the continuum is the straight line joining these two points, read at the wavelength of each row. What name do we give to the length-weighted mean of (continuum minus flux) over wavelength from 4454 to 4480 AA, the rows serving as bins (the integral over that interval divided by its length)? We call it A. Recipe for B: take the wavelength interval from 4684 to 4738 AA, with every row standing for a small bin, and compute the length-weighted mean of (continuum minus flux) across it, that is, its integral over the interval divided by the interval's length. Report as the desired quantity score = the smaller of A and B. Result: -0.5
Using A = -0.1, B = -0.5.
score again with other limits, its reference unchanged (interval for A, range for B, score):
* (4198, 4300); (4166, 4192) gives 0.4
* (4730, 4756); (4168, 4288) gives -1.5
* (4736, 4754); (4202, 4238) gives -1.5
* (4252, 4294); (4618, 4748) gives -0.6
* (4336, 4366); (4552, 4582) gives 0.0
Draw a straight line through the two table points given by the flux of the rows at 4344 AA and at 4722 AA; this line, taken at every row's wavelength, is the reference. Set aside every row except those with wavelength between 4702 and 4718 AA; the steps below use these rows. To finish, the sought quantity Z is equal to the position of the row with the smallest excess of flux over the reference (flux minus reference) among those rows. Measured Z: 4707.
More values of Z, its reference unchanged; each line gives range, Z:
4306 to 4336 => 4314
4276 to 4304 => 4287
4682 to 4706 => 4704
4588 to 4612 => 4602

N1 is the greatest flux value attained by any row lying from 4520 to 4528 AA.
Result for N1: 21.3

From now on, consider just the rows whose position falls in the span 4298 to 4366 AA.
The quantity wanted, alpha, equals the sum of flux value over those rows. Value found 480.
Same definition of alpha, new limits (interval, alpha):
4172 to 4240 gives 443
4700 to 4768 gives 565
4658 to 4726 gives 550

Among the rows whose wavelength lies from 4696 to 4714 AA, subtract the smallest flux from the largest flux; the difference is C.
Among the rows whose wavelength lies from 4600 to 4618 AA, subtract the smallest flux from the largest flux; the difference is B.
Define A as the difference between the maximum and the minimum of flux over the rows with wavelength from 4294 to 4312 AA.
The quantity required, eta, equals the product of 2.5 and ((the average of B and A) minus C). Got -1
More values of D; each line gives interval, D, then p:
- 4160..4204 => 4.4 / -2.1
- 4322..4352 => 0.1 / -0.3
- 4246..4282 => 3.6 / 1.9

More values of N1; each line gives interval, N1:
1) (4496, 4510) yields 21.4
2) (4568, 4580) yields 24.6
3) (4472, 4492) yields 23.4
